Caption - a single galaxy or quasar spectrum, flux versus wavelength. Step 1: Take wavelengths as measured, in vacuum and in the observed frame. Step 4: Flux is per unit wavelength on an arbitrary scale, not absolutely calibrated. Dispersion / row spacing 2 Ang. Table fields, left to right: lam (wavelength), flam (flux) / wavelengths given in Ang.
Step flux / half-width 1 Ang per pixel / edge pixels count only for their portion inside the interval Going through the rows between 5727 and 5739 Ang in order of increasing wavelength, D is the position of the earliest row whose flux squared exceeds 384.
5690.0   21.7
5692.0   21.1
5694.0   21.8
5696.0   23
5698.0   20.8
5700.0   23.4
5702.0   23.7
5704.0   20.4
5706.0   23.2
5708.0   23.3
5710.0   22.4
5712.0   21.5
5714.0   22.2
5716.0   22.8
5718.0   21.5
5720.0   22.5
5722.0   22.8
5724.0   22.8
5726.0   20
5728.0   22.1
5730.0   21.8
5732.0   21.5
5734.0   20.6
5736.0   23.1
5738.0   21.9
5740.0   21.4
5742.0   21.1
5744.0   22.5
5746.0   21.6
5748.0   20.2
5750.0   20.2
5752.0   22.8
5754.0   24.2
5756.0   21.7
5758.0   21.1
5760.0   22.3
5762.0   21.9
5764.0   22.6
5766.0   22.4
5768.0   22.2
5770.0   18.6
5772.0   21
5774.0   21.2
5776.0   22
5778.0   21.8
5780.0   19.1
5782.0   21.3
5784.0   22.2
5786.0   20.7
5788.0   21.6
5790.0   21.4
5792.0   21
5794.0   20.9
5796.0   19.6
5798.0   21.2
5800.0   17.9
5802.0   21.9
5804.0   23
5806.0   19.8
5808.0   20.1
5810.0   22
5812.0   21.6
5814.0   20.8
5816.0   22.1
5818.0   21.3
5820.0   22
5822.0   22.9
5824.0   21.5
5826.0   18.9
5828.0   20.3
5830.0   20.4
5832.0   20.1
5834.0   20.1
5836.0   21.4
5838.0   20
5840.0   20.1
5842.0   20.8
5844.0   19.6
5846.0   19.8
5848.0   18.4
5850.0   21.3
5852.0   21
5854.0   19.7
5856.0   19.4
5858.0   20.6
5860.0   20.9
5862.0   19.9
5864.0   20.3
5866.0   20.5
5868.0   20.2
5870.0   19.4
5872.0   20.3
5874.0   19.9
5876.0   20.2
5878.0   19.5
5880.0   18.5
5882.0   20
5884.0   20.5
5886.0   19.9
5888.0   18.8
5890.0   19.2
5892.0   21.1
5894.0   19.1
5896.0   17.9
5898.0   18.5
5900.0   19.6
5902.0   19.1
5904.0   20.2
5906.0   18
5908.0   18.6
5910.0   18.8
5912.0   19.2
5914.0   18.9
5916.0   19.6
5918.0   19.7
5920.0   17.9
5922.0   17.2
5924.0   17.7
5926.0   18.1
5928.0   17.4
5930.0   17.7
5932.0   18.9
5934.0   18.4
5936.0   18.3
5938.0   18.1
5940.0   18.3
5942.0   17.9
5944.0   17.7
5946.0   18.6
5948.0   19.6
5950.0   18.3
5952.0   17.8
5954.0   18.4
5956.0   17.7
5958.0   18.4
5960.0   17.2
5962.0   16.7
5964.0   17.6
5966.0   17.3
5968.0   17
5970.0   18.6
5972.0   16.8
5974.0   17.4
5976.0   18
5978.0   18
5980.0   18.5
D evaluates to 5728.0 Ang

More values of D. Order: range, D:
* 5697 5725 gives 5698.0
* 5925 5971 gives 5948.0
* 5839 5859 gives 5840.0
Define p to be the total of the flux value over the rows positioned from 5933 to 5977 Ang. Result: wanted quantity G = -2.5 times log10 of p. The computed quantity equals -6.49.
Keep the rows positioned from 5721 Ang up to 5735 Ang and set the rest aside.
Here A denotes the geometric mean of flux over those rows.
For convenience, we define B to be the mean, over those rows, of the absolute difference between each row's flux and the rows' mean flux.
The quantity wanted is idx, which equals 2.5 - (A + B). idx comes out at -20.0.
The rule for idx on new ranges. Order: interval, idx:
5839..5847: -17.9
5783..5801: -19.1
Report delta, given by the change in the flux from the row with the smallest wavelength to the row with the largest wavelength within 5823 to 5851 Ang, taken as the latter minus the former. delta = -0.2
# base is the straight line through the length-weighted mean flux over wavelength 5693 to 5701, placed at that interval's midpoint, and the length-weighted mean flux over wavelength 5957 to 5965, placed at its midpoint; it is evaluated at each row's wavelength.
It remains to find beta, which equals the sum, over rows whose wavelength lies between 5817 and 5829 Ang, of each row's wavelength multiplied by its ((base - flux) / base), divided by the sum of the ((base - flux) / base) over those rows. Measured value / 5821.0 Ang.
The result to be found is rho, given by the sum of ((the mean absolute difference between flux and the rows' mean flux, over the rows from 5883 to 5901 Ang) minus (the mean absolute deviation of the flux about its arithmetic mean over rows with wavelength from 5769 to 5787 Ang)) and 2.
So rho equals 1.84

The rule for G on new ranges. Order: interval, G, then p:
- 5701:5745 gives -6.71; 485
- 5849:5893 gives -6.61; 441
